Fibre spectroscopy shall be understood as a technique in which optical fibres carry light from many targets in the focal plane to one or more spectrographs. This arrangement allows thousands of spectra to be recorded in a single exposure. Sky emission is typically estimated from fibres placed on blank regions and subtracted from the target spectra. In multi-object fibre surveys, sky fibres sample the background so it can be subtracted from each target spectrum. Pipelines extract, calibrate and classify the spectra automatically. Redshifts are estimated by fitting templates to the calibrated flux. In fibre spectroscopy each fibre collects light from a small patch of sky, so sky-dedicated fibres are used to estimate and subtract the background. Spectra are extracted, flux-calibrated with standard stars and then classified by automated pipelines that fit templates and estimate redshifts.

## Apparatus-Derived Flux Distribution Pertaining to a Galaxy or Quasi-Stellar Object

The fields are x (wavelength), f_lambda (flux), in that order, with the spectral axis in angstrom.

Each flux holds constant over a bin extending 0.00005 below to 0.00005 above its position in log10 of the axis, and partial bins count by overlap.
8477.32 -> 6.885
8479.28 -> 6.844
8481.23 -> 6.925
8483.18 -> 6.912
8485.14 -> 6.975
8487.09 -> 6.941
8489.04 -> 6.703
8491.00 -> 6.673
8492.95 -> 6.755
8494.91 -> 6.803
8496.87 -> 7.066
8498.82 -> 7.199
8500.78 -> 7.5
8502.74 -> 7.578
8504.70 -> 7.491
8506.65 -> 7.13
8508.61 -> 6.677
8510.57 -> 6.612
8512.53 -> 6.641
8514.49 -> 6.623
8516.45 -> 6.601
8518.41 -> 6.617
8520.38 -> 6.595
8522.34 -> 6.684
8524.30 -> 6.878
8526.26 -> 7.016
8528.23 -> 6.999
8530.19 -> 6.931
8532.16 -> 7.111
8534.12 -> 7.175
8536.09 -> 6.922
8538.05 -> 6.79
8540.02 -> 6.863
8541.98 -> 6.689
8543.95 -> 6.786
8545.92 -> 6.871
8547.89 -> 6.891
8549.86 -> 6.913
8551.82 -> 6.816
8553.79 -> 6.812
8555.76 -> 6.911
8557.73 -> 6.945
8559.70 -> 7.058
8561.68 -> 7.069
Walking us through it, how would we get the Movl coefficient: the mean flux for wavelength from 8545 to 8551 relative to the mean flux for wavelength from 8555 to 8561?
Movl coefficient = 0.989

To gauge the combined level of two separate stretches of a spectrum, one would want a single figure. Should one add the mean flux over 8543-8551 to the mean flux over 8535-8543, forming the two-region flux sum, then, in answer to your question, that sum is 13.7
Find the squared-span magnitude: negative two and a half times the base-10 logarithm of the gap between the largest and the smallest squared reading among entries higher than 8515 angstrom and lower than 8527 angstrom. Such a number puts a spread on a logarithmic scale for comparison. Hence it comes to -1.9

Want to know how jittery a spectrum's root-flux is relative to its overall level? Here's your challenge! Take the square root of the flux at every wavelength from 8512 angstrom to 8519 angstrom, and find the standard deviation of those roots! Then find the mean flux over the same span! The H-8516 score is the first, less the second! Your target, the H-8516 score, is -6.62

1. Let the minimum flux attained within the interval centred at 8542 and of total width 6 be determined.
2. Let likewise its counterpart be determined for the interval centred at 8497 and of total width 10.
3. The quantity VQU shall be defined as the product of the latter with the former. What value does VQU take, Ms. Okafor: 45.2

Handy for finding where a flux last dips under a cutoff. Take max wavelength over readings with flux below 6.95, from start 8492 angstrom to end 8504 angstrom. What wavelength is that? 8494.91 angstrom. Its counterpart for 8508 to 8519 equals 8518.41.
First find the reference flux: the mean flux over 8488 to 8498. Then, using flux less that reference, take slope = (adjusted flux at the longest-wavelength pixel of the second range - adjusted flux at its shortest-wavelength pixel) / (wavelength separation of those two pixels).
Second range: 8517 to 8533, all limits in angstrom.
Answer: 0.036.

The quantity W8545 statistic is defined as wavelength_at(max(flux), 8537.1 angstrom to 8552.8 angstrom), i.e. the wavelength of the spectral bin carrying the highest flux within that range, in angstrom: 8549.86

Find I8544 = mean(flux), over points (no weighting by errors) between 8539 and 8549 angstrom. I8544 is 6.82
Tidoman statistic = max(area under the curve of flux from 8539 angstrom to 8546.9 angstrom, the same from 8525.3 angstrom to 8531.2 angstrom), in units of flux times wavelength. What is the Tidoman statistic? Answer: 54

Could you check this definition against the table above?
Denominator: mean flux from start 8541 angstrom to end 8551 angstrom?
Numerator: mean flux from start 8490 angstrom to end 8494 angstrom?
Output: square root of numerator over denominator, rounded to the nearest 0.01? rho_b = 0.99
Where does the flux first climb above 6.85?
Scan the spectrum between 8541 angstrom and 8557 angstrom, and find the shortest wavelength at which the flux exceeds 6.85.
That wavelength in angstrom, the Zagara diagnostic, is 8545.92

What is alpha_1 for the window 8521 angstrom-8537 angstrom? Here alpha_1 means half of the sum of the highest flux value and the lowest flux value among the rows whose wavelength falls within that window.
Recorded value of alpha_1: 6.93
